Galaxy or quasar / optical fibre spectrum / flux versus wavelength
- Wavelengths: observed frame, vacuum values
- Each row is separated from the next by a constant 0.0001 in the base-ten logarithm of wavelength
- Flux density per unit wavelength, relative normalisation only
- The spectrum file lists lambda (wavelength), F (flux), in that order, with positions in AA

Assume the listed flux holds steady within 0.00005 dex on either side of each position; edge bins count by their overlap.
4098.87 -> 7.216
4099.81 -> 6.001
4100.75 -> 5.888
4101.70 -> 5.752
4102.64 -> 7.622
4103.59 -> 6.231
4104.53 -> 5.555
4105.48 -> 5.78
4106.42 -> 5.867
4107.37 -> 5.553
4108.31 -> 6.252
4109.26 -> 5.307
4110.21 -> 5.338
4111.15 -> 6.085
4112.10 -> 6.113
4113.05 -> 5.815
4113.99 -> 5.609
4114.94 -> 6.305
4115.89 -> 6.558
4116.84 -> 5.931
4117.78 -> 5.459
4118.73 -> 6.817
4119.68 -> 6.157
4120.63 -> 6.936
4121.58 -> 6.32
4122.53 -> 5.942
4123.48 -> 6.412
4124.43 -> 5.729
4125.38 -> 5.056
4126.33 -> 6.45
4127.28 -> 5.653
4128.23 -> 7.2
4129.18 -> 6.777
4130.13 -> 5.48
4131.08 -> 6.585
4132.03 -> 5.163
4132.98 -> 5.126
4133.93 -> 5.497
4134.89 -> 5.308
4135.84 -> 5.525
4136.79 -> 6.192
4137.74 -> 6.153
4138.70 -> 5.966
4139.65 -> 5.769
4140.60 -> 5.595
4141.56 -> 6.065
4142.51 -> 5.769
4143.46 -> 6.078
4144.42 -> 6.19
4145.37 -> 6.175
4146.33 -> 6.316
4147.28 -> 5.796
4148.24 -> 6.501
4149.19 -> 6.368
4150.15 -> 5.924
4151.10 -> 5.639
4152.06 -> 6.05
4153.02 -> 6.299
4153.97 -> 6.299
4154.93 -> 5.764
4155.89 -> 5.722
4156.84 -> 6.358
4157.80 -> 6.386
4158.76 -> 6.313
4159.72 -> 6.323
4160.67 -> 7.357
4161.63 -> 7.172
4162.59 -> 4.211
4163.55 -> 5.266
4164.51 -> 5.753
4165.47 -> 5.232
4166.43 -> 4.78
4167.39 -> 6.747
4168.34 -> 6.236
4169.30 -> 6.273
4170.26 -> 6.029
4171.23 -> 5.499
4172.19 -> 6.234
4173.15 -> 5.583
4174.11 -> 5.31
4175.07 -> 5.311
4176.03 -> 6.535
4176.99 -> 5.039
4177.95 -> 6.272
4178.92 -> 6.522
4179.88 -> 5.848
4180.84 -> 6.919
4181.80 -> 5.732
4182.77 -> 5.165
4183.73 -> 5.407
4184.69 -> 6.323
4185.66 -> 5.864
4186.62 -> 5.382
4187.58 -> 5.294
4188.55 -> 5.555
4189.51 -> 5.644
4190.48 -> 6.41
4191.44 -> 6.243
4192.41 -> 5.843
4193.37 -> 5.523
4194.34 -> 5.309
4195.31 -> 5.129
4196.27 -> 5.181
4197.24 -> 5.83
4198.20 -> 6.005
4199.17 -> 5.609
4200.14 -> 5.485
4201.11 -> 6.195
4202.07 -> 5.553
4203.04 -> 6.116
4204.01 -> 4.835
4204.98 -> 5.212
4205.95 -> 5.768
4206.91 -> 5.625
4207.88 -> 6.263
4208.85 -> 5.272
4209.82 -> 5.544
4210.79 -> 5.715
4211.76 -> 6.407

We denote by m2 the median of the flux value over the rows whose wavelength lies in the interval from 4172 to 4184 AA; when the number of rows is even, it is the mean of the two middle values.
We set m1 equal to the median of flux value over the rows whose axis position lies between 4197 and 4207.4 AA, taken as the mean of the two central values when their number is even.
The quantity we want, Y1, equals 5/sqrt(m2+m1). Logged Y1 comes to 1.48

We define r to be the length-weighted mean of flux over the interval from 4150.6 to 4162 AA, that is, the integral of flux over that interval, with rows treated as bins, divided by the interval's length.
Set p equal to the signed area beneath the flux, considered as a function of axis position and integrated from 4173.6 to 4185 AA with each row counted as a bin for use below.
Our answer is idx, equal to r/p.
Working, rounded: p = 67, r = 6.30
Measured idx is 0.0943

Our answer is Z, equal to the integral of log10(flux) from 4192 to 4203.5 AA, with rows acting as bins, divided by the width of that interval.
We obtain 0.751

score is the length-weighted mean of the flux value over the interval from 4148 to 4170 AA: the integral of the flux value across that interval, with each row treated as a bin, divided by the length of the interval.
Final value 6.04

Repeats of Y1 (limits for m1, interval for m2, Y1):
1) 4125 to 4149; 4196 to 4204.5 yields 1.47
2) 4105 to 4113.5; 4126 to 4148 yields 1.46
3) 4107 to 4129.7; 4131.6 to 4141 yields 1.46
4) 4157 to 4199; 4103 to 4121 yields 1.46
